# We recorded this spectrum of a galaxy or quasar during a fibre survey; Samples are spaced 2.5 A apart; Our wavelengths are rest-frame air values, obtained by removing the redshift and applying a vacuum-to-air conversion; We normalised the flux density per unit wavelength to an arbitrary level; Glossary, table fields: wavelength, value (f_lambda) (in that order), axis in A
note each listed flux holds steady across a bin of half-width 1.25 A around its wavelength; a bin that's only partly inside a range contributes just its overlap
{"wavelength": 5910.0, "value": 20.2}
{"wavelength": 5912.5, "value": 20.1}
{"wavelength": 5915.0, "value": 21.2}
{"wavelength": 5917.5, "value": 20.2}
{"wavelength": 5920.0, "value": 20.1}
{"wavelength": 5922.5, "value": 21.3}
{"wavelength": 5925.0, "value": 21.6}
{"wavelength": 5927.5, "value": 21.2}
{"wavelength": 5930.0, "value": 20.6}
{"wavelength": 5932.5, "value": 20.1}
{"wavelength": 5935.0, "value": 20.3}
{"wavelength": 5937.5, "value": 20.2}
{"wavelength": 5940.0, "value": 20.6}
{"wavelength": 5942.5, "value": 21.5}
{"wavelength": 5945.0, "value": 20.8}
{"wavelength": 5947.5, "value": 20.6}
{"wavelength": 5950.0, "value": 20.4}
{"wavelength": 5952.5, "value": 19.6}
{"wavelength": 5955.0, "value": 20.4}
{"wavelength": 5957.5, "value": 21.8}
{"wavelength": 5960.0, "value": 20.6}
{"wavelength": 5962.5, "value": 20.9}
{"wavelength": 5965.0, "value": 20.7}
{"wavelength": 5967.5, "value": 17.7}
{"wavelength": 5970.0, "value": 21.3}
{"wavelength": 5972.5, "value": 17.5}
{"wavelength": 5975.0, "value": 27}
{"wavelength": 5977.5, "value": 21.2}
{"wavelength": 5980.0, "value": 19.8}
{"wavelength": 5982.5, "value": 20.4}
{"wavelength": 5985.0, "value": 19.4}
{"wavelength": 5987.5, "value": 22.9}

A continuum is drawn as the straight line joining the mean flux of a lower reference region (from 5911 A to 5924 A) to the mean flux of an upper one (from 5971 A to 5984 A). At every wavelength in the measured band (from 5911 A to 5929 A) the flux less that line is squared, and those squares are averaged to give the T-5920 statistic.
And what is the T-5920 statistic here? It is 0.4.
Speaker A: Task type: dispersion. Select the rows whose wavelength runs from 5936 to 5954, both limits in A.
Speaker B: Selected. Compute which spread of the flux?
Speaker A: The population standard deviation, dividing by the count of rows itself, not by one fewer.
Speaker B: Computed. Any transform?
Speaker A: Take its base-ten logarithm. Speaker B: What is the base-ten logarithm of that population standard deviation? -0.270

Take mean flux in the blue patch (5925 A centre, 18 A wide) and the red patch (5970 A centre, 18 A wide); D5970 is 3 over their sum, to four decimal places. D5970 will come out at 0.0721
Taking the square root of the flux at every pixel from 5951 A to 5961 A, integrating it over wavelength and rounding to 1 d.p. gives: 45.4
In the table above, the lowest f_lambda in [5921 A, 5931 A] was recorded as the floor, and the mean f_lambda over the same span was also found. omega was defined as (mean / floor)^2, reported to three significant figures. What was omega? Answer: 1.06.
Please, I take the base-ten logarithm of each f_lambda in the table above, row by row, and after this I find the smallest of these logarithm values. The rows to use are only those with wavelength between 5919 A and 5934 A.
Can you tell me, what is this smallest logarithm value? 1.30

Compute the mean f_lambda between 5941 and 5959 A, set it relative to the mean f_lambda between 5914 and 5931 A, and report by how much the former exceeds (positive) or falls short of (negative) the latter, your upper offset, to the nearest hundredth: -0.16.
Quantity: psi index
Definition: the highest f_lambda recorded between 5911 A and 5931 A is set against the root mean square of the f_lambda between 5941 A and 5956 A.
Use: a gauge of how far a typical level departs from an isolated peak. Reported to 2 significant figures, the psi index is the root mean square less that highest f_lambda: -1.0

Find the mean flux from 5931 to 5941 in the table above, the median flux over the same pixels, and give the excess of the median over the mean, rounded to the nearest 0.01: -0.05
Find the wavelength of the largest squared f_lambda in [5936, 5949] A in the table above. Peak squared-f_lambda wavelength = 5942.5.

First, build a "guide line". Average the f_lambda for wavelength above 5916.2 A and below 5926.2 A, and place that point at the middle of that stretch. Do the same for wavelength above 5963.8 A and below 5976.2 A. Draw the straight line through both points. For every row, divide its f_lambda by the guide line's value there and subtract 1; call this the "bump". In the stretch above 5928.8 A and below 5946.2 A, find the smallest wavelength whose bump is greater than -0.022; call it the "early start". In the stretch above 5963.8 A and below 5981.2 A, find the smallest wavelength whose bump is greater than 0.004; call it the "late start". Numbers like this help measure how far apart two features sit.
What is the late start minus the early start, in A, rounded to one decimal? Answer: 40.0 A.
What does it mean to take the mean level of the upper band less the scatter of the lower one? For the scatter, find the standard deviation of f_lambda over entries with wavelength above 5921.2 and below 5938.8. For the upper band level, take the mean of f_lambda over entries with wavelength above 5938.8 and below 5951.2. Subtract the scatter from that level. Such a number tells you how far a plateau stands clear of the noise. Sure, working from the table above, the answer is 20.2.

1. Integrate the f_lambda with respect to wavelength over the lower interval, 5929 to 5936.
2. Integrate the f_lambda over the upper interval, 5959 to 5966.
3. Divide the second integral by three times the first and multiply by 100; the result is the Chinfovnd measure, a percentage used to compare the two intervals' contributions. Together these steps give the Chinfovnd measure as 34.0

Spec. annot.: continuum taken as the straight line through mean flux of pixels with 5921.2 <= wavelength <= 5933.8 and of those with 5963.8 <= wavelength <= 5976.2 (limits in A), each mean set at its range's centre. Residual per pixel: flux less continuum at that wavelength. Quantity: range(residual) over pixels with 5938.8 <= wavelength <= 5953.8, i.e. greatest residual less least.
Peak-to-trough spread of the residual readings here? 1.9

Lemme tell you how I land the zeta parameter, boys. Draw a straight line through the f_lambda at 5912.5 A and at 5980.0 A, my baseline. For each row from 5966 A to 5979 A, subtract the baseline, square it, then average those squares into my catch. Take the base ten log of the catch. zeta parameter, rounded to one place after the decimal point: 1.1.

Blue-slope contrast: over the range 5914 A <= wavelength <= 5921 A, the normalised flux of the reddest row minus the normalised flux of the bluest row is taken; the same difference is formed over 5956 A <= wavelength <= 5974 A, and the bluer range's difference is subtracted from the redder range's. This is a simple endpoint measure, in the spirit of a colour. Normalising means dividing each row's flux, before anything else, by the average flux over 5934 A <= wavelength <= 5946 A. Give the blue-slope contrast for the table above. -0.155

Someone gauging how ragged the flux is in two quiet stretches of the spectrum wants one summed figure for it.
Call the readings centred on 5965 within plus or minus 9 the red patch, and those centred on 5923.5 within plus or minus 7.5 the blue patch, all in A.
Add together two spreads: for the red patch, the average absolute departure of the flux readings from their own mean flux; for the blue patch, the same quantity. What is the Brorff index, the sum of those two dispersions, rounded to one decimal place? 1.9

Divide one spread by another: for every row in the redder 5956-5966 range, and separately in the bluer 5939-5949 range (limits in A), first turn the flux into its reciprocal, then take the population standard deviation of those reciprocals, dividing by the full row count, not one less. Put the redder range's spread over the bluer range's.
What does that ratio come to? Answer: 1.3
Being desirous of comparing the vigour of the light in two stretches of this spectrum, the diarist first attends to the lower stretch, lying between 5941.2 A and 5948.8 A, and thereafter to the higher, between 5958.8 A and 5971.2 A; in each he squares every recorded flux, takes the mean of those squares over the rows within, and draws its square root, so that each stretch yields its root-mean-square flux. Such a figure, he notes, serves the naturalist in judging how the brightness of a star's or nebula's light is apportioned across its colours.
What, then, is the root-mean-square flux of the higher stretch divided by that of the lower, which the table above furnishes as 0.97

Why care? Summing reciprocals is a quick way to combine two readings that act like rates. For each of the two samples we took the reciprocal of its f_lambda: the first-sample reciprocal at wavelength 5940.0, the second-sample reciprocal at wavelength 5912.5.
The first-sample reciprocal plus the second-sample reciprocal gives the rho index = 0.098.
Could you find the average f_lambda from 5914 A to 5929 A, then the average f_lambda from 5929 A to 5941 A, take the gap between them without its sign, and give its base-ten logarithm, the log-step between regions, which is -0.24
